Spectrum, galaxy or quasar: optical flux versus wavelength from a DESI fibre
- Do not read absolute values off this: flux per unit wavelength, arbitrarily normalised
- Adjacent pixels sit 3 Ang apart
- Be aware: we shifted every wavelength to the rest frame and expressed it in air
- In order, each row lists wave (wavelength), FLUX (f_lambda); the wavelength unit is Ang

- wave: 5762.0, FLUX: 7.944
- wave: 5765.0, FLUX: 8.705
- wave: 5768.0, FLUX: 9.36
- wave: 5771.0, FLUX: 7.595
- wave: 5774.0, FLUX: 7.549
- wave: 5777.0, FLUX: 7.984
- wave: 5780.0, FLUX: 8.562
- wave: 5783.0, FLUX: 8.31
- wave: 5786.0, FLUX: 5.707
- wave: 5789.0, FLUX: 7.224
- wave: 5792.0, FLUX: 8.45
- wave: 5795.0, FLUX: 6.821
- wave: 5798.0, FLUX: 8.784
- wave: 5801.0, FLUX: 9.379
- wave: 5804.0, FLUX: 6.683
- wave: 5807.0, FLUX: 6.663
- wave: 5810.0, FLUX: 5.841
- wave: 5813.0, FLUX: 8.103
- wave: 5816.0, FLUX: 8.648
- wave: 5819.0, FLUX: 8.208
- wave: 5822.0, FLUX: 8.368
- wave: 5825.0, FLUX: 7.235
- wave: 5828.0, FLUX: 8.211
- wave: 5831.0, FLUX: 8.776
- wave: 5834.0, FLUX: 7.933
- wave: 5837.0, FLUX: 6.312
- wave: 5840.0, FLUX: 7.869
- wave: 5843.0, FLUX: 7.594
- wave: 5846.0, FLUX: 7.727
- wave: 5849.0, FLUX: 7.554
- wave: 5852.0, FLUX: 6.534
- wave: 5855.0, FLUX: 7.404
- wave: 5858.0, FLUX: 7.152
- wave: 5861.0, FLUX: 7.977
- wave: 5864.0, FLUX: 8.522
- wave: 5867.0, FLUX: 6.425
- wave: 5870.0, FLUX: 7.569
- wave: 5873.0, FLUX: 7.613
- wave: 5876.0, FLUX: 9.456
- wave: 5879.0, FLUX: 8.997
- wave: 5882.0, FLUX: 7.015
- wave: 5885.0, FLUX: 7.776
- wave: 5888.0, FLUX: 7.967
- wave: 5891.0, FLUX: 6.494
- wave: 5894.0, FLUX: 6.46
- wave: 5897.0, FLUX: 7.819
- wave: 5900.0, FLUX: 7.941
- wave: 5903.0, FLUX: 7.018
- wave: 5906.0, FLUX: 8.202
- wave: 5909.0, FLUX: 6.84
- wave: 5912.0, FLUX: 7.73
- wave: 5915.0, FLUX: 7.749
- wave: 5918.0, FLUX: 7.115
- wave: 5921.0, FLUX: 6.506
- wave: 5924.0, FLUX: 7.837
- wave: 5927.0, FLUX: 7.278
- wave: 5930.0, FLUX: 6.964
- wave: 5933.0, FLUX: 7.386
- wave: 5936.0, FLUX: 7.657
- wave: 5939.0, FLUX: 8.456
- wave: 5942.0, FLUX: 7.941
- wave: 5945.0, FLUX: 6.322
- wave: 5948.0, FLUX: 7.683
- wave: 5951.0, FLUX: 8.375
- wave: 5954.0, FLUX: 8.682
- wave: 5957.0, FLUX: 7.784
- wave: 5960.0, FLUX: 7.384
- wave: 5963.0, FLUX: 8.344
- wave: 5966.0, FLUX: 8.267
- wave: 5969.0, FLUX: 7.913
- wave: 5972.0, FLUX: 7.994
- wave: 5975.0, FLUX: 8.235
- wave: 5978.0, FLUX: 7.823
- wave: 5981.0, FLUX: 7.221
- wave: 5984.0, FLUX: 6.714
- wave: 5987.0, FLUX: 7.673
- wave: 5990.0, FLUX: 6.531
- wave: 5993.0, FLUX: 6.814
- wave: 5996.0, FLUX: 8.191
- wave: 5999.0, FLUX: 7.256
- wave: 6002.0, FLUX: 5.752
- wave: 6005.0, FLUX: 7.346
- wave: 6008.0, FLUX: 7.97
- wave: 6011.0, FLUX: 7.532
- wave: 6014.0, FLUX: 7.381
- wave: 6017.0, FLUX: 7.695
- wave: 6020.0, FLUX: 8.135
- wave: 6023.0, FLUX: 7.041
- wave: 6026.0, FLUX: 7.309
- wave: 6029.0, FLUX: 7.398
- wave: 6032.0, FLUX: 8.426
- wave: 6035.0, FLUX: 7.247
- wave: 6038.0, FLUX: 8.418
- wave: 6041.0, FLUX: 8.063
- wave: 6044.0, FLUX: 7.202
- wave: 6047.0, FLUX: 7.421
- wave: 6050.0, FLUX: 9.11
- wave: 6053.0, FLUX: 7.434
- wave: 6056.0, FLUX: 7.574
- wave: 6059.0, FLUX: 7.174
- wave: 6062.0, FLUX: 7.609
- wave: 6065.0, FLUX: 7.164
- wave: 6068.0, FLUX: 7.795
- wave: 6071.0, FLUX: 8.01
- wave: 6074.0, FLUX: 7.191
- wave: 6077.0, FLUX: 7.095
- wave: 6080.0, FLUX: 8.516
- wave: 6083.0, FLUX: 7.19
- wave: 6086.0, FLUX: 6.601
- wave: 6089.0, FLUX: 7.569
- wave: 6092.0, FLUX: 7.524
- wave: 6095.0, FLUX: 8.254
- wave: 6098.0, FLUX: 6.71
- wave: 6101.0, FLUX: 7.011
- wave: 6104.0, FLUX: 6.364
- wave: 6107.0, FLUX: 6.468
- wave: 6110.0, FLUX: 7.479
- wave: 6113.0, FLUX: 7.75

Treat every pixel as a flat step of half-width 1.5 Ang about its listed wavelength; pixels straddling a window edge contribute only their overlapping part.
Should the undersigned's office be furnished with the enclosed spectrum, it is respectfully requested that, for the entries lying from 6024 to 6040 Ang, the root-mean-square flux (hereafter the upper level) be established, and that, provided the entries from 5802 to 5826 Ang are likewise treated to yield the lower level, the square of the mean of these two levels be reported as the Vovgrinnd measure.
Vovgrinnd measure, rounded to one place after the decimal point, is 58.6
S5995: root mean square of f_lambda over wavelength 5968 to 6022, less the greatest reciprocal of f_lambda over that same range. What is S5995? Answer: 7.31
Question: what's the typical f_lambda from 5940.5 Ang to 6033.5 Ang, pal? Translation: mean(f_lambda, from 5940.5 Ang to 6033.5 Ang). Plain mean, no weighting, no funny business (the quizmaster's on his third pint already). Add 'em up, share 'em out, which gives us 7.58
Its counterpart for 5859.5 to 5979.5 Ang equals 7.69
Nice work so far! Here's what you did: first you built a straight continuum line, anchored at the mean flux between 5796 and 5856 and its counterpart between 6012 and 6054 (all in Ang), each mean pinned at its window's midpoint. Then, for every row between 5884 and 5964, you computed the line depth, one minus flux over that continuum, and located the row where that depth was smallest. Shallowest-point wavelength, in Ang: 5954.0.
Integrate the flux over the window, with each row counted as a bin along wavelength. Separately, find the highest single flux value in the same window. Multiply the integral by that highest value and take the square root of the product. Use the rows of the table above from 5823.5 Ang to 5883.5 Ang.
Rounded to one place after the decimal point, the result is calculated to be 66.1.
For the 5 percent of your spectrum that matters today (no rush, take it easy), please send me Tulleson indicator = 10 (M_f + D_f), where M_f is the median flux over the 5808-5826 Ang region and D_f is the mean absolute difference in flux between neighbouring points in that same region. 91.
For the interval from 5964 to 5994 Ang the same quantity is 83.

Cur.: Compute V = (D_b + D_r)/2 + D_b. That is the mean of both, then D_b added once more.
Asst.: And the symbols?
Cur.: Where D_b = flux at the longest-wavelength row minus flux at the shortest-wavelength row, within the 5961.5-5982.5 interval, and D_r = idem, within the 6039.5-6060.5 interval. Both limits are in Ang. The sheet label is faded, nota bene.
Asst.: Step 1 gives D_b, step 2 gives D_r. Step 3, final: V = -2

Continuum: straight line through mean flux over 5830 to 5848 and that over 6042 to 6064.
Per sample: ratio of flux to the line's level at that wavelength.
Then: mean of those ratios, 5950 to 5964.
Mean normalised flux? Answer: 1.06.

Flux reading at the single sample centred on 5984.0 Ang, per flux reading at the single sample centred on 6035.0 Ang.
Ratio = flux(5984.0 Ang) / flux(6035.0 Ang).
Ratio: 0.93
